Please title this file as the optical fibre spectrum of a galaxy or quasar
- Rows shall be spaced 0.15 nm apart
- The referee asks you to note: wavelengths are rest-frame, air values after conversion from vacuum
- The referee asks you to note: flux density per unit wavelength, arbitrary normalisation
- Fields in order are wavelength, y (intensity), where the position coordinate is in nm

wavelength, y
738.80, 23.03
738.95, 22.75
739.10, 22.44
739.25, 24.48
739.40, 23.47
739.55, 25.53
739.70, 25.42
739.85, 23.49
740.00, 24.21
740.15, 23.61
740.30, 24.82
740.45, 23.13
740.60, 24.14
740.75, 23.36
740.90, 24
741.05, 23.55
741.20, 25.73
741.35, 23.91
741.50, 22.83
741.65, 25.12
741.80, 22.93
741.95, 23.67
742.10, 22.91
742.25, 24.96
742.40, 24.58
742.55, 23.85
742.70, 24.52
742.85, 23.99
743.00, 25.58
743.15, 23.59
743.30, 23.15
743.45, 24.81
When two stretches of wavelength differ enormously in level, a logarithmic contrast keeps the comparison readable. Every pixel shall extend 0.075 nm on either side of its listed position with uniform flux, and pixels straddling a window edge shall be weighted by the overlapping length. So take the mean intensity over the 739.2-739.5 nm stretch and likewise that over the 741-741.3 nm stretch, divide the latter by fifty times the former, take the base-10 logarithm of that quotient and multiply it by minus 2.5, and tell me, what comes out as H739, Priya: 4.22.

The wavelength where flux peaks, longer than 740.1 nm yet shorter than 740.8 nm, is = 740.30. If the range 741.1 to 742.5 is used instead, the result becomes 741.20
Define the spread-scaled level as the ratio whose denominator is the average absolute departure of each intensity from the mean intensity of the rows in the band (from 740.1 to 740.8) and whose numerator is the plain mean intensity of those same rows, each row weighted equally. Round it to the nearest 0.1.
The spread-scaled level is 44.6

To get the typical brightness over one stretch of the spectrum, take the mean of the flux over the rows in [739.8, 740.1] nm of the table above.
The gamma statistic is 23.9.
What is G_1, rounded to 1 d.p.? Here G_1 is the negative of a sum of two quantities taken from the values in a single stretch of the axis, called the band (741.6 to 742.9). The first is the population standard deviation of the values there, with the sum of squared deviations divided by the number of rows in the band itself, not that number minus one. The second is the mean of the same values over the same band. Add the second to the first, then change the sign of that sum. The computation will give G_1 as -24.8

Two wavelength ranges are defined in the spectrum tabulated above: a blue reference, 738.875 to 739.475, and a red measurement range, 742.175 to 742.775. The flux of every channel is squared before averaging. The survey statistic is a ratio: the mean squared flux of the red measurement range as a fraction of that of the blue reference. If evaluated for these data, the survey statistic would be 1.10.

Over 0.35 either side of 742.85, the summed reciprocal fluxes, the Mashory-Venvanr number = 0.21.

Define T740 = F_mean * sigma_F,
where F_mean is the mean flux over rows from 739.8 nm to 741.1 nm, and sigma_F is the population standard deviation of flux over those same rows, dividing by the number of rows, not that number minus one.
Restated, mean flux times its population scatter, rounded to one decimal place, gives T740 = 11.8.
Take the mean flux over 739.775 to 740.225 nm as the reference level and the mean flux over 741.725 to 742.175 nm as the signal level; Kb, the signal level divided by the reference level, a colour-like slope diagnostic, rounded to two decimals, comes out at 0.97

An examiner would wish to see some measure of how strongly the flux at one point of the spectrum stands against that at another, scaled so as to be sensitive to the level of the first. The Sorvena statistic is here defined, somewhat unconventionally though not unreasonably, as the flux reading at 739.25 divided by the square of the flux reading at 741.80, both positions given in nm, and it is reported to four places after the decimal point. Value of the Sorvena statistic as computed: 0.0466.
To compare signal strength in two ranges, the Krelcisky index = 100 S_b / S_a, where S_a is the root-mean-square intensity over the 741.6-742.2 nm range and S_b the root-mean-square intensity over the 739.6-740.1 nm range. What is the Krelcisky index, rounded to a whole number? 103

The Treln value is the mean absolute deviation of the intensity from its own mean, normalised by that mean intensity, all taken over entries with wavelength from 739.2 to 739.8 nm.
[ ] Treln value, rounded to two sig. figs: 0.030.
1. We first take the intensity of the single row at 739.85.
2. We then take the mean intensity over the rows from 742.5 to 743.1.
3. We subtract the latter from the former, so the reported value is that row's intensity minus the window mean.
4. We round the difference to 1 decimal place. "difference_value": -1.0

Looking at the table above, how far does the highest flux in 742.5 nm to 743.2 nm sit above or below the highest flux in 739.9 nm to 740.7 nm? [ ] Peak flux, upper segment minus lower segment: 0.76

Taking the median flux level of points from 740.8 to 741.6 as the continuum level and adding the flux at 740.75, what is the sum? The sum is 47.3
